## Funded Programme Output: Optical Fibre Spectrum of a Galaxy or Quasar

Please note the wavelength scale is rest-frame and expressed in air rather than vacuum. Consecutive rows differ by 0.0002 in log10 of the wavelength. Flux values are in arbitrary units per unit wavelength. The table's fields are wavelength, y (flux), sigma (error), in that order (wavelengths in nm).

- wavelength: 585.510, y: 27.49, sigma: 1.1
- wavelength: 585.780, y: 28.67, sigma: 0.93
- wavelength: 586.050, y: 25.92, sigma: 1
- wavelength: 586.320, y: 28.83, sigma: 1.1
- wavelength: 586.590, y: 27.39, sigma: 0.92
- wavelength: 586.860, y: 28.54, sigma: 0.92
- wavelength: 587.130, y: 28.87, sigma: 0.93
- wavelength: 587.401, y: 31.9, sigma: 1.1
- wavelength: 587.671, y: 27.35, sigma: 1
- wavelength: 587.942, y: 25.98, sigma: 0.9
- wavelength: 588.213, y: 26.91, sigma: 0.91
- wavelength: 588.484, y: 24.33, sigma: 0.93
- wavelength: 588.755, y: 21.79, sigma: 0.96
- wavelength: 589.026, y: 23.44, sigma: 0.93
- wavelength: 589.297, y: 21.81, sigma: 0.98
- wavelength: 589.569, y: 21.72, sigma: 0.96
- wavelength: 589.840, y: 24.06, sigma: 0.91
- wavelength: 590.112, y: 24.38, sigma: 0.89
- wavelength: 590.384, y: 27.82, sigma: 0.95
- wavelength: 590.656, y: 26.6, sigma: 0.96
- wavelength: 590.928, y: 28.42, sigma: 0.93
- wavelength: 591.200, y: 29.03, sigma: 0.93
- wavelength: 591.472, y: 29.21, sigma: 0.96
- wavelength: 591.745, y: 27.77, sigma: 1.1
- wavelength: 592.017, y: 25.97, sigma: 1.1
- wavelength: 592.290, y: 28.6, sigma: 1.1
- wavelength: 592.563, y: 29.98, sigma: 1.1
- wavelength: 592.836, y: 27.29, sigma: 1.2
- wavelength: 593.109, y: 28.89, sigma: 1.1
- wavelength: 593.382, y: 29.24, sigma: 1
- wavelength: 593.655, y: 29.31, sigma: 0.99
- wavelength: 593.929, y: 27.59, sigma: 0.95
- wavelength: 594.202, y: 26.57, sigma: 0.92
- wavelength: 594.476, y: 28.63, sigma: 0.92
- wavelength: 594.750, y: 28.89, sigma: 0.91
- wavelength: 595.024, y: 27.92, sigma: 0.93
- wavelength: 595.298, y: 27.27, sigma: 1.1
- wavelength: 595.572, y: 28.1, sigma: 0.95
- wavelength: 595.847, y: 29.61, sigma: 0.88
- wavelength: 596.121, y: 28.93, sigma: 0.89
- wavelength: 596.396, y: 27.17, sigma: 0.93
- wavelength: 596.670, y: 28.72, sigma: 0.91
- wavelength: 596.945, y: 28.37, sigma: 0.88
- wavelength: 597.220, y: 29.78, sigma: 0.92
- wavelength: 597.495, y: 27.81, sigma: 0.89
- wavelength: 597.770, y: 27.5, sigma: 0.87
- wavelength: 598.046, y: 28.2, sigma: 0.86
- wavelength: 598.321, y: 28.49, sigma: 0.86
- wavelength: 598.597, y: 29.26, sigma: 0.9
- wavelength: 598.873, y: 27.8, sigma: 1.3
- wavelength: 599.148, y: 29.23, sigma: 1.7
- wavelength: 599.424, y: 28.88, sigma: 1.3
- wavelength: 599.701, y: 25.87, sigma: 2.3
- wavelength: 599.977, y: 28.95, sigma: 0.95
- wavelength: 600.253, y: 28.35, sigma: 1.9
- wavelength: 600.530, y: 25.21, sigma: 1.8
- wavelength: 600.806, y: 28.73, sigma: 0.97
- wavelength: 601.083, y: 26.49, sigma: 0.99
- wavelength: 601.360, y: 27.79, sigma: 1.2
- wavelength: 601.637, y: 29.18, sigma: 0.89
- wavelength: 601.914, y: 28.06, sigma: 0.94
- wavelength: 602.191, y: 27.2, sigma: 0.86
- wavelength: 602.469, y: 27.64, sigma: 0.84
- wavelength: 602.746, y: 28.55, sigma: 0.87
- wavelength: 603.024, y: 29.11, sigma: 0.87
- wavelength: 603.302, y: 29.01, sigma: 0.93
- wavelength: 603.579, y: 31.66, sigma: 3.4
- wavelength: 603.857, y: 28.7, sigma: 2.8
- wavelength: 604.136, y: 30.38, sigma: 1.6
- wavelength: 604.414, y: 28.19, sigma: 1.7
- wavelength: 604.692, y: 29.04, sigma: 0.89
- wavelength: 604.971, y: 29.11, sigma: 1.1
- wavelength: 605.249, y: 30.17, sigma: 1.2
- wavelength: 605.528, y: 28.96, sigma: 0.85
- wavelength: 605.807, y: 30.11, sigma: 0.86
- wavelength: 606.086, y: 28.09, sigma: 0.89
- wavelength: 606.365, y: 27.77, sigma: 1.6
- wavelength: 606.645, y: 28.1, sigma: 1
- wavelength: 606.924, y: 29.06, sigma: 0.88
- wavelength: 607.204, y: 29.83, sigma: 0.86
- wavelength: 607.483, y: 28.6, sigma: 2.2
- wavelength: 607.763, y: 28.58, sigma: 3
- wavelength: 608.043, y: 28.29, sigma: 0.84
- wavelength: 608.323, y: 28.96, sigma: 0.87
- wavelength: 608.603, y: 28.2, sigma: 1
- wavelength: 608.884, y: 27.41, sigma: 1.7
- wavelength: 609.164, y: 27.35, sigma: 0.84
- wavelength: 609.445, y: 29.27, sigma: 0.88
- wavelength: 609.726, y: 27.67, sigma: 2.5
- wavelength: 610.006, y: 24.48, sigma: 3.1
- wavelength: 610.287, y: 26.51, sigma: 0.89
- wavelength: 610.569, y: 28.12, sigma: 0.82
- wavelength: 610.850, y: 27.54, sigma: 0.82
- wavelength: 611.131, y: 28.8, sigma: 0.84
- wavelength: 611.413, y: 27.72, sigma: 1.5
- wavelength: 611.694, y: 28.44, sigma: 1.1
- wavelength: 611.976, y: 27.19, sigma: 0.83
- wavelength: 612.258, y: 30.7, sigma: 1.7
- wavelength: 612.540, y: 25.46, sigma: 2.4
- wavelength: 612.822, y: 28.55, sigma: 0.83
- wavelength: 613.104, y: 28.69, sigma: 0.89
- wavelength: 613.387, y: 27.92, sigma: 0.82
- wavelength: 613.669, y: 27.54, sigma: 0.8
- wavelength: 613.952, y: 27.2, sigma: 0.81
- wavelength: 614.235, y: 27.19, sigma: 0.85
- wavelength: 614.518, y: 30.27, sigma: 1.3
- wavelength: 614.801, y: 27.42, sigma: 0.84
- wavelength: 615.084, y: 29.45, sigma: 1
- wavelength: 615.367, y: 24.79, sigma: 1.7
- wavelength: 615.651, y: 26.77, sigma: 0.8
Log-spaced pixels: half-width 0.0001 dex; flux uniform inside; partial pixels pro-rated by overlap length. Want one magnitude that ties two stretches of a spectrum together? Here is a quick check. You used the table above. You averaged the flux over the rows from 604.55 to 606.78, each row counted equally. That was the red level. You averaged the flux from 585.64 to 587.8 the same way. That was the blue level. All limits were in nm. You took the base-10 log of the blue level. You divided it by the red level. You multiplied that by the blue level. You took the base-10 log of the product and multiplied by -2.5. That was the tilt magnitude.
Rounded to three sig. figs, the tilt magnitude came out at -0.388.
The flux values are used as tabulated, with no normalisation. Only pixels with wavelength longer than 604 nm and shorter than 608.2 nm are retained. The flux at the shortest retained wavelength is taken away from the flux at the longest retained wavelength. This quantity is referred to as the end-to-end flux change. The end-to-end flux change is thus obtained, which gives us -2.1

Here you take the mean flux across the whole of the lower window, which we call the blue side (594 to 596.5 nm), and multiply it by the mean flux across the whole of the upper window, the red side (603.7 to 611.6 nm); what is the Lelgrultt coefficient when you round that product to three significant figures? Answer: 798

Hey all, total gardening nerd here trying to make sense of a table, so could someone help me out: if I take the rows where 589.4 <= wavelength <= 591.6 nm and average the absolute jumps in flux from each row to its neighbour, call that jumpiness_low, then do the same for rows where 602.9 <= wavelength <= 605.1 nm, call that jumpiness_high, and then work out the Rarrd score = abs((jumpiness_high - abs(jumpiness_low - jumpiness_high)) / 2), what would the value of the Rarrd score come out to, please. 0.709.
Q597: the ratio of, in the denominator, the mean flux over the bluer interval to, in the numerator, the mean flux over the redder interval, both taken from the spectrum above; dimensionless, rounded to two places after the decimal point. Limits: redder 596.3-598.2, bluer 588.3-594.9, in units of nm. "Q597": 1.06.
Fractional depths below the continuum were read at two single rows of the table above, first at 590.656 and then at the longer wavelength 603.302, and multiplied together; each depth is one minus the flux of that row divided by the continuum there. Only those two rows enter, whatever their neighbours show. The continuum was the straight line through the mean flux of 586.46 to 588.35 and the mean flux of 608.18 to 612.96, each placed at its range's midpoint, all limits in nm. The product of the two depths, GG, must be -0.0021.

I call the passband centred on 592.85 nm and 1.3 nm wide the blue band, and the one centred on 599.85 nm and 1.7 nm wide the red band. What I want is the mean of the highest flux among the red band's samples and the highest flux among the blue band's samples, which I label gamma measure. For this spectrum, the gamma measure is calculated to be 29.6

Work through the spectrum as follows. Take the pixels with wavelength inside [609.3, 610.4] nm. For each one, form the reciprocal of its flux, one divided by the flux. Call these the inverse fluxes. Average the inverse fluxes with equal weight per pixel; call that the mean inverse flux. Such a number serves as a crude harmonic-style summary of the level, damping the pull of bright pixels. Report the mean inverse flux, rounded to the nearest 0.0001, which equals 0.0372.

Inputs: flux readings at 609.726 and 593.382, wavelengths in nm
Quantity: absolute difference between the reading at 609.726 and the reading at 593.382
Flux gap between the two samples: 1.6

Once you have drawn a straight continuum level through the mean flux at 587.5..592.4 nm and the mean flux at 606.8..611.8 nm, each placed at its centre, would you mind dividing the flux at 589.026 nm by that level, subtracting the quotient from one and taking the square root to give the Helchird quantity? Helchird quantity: 0.30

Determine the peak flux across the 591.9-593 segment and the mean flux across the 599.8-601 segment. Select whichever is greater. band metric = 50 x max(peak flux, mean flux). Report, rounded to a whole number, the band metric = 1499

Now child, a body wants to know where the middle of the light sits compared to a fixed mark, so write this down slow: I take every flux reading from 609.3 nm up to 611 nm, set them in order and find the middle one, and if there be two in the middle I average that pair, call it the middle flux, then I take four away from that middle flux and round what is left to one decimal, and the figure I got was 23.6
